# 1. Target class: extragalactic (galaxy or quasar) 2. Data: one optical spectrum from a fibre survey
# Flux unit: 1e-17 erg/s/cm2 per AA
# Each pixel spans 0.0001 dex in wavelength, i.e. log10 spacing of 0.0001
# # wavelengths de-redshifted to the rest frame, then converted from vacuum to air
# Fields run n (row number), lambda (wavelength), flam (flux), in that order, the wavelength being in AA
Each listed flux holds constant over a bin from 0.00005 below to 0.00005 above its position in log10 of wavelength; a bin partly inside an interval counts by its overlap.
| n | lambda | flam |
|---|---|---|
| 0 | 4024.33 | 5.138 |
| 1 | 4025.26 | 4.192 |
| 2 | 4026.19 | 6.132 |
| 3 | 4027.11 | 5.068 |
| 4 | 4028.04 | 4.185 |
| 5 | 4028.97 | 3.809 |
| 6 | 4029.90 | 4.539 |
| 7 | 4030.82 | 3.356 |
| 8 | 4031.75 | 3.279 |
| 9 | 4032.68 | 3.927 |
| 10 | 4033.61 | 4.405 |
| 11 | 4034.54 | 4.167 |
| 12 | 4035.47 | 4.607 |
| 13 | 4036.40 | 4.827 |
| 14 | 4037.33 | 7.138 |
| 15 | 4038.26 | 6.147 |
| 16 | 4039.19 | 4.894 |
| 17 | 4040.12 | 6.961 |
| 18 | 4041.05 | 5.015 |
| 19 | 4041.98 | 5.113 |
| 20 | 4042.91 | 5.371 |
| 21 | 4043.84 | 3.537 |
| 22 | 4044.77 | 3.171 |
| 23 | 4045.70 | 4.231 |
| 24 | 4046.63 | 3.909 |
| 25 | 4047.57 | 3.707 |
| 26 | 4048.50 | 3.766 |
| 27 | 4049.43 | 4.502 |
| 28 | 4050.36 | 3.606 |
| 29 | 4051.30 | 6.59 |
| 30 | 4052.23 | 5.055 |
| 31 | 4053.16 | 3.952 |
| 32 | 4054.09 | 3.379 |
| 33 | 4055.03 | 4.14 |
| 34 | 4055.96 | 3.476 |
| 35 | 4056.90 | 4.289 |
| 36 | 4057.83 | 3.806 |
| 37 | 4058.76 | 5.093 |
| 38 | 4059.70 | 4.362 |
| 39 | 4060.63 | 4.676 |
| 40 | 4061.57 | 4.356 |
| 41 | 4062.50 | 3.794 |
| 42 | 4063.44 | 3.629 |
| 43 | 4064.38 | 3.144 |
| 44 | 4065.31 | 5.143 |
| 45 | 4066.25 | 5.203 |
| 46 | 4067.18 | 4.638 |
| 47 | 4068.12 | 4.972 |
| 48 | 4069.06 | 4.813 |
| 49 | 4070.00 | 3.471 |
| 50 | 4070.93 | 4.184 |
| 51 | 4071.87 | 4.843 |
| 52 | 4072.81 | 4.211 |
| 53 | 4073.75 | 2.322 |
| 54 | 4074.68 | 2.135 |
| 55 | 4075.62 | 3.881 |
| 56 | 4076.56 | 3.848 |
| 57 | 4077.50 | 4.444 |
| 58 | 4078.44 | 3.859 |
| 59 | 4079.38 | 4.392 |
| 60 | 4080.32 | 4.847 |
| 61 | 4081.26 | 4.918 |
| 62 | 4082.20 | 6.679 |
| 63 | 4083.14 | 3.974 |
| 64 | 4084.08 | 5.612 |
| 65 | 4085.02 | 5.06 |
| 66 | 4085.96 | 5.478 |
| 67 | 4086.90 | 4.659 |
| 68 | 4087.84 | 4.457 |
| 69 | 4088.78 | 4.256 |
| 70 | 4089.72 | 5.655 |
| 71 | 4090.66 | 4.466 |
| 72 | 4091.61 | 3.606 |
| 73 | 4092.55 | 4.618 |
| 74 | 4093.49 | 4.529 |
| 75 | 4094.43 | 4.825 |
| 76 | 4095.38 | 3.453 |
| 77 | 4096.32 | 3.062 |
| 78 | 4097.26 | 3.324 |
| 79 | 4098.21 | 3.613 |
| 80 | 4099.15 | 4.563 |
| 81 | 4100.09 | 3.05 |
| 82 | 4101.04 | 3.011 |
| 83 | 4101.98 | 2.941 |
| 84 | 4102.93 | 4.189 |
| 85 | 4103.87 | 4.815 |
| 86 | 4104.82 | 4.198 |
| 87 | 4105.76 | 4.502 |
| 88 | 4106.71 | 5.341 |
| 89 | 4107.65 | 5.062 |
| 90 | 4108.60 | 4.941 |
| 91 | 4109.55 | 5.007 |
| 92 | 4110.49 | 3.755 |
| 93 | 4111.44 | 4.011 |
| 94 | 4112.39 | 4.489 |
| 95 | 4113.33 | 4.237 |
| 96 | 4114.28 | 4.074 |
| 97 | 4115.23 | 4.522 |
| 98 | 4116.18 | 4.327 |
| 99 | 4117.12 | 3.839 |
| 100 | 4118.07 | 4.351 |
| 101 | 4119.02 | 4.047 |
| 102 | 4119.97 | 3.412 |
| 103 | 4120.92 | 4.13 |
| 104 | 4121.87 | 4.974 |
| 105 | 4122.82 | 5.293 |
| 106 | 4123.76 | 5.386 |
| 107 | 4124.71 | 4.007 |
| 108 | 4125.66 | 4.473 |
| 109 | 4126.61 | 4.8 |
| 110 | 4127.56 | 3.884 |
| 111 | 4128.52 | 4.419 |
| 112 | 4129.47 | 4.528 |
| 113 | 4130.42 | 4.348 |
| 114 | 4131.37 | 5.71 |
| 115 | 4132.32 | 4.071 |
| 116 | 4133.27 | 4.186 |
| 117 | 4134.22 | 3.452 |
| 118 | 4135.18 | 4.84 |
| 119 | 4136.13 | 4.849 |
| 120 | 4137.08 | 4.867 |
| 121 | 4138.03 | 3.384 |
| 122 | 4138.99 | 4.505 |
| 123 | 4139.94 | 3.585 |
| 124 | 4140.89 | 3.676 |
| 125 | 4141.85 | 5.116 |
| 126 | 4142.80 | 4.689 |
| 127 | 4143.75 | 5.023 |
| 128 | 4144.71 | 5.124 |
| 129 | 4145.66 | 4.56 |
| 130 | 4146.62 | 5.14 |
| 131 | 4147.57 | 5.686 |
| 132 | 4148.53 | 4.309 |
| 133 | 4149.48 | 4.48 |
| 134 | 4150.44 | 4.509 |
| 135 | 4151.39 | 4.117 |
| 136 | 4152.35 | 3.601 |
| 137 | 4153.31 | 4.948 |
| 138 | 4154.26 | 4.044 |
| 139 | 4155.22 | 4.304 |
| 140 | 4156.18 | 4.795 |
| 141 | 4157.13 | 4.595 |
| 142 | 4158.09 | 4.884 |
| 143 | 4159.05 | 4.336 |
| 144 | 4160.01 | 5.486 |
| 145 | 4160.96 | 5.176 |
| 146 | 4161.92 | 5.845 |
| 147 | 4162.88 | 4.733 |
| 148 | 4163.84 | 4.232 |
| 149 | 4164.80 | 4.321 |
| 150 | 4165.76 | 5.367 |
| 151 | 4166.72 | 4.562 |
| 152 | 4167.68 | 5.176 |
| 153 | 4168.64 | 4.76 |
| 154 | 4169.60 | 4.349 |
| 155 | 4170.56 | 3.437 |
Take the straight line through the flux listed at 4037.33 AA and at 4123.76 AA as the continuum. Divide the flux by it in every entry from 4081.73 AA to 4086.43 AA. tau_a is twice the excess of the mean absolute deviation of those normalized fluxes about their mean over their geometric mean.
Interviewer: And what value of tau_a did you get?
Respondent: -1.49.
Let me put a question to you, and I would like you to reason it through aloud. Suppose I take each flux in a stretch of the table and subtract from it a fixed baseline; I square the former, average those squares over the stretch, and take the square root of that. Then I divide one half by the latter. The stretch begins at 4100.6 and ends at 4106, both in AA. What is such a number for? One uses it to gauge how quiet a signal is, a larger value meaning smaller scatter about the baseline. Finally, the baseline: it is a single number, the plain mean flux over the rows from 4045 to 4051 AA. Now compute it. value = 0.70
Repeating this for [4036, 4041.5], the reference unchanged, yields 0.24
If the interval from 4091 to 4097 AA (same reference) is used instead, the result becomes 0.75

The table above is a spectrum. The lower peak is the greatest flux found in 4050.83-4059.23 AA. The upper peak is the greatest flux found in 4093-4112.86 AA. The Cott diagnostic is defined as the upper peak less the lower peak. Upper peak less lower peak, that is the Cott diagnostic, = -1.2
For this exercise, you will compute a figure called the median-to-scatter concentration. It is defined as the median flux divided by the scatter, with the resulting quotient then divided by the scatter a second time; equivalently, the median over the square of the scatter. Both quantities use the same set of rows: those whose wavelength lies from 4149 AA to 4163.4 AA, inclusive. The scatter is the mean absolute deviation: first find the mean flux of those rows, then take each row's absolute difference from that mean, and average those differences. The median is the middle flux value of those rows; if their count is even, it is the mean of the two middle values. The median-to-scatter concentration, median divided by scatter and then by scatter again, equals 24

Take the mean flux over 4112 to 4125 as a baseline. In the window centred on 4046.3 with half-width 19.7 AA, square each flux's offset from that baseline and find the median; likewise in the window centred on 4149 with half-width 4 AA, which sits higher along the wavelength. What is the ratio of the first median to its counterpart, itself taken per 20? 0.39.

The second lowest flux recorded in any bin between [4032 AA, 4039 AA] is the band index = 4.167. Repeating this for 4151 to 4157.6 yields 4.044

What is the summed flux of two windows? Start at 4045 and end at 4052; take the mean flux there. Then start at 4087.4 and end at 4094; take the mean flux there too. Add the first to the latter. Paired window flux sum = 8.8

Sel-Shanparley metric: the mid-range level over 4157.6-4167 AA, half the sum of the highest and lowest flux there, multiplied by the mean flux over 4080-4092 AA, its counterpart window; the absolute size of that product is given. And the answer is 24.7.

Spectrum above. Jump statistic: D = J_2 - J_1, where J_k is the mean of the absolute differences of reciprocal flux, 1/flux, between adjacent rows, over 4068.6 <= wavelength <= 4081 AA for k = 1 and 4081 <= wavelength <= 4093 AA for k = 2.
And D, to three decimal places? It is -0.019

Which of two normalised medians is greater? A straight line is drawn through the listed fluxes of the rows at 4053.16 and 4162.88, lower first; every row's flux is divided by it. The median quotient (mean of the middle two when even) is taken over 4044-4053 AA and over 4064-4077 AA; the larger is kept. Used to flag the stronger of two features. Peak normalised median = 1.03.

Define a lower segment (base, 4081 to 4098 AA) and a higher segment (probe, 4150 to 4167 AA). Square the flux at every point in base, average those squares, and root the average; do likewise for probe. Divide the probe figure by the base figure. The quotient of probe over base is 1.00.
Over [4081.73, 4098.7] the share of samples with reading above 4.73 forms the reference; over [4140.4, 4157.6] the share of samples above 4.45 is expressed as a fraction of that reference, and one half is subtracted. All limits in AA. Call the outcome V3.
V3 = 1.5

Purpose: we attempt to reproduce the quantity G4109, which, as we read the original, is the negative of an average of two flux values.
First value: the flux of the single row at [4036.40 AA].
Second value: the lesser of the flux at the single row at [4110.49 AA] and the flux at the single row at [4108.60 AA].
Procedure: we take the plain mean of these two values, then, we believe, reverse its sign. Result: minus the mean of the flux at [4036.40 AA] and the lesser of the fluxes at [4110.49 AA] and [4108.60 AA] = -4.3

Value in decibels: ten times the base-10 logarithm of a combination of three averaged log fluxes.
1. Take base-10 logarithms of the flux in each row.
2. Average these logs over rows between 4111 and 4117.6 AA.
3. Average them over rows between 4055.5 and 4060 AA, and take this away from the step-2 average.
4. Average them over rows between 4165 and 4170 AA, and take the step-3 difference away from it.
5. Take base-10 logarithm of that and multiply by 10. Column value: -1.7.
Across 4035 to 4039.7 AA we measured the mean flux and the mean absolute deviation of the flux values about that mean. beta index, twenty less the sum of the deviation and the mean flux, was 13.6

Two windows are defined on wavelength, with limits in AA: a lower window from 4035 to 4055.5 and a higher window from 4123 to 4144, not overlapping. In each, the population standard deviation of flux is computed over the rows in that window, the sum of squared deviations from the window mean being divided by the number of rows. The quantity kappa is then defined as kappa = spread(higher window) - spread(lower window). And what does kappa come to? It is -0.52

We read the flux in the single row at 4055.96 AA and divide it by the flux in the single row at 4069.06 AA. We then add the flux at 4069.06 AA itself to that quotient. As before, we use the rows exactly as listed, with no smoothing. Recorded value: 5.54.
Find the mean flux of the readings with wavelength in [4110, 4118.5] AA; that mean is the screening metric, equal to 4.18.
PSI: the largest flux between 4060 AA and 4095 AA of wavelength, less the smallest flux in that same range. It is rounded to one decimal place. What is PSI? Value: 4.5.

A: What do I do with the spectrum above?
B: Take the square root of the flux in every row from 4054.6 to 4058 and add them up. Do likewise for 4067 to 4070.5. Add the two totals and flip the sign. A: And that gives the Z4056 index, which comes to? -16.4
